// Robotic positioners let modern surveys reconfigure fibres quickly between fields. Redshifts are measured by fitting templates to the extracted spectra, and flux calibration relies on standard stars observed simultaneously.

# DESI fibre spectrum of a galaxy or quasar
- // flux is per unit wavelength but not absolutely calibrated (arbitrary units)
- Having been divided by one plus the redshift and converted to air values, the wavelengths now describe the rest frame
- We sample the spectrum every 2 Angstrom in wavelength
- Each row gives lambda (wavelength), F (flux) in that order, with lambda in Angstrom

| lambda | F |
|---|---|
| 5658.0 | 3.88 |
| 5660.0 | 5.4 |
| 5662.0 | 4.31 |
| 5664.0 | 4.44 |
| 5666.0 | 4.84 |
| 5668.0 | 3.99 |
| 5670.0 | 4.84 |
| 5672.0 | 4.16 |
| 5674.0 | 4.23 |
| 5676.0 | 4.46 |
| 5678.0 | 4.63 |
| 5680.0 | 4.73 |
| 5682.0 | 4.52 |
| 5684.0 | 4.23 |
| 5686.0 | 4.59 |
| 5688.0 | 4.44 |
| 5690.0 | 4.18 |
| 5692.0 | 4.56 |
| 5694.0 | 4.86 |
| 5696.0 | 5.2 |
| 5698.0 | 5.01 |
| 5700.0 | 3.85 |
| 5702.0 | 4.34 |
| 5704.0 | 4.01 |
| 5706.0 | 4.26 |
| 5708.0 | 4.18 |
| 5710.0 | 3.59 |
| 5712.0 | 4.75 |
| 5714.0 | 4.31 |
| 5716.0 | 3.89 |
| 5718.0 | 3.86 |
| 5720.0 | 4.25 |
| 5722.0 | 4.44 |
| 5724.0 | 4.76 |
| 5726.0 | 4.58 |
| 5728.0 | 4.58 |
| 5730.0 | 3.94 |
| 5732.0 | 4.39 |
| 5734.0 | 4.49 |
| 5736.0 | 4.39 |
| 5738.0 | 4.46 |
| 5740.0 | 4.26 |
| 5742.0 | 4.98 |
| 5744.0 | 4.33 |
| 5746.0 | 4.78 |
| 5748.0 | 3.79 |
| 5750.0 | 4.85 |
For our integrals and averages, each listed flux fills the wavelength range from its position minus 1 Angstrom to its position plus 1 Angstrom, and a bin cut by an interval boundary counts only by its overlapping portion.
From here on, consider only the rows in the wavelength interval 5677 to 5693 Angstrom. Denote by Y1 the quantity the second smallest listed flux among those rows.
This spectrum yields 4.23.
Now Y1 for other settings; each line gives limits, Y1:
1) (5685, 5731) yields 3.85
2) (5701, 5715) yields 4.01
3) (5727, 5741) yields 4.26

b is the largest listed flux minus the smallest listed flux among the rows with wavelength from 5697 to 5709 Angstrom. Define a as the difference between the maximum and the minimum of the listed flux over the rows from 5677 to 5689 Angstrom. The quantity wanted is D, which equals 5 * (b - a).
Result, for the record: 3.3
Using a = 0.5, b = 1.16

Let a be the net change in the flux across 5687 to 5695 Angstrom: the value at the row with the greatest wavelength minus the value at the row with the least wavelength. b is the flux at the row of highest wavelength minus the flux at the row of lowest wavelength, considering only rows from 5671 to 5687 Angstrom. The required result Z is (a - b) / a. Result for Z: -0.02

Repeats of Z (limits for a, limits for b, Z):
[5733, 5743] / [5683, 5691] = 1.10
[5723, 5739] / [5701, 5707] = 0.73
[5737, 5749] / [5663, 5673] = 0.58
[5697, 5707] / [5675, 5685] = 0.69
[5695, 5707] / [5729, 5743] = 2.11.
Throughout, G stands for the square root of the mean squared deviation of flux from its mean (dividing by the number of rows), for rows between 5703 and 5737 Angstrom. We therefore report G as 0.319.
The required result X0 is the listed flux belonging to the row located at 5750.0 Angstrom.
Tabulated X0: 4.85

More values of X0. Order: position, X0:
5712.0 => 4.75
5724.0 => 4.76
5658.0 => 3.88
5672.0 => 4.16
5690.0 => 4.18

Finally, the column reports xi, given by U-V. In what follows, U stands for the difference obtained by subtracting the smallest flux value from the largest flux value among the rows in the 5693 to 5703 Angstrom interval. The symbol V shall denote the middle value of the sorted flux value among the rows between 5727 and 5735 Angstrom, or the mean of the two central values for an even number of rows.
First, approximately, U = 1.35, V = 4.44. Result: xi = -3.09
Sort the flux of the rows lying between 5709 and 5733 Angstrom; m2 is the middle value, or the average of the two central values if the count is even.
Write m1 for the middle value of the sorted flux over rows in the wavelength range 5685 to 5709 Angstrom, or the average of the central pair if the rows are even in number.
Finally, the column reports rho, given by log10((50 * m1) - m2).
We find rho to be 2.33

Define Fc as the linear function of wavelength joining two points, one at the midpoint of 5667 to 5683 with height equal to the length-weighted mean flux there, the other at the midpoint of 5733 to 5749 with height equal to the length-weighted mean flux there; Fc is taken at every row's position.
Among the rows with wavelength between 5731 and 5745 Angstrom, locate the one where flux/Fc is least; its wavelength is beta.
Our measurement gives 5740.0 Angstrom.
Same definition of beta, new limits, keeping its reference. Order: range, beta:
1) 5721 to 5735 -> 5730.0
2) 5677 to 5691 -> 5690.0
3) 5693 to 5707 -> 5700.0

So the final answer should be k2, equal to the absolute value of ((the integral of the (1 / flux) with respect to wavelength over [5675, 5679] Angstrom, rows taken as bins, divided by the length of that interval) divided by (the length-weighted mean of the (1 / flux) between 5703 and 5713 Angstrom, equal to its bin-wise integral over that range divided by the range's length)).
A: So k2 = 0.91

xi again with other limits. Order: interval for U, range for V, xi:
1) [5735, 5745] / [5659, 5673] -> -3.72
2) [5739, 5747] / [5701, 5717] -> -3.50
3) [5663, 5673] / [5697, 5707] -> -3.41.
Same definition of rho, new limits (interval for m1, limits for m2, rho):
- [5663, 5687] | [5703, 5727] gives 2.34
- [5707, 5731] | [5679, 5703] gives 2.32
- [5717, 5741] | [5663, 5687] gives 2.33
